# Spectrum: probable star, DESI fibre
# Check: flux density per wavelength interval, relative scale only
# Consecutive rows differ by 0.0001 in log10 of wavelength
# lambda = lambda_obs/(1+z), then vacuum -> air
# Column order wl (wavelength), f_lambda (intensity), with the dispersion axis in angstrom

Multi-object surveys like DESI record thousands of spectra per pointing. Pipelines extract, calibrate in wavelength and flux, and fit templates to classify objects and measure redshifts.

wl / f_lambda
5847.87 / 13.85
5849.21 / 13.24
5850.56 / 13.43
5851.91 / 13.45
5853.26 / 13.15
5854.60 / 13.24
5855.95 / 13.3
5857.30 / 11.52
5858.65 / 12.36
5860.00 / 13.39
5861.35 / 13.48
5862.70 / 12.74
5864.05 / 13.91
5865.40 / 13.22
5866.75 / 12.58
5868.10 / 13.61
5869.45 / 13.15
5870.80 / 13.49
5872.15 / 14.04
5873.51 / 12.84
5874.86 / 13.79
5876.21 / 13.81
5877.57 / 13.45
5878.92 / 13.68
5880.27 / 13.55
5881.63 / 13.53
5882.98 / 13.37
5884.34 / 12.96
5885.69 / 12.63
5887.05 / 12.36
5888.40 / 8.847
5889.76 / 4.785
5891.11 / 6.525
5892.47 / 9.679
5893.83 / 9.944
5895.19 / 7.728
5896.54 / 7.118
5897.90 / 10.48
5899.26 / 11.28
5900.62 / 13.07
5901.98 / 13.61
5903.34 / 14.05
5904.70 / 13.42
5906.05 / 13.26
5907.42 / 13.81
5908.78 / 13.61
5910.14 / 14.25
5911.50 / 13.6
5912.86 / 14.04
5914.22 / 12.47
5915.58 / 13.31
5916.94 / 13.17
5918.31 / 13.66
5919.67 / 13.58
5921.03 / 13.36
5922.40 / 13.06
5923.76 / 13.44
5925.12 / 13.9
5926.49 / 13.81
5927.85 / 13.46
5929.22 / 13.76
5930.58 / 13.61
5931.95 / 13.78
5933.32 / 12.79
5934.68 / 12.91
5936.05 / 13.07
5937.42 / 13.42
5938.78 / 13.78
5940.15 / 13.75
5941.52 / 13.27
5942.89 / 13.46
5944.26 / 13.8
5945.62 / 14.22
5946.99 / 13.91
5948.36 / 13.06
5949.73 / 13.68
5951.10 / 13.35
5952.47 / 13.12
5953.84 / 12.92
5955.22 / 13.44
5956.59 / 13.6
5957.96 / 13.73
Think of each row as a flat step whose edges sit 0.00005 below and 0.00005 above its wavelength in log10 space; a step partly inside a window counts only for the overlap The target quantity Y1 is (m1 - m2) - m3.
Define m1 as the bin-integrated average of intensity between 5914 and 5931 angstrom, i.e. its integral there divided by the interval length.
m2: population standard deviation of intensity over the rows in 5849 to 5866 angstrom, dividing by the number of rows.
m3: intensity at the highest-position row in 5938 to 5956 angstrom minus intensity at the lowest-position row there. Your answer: 13.2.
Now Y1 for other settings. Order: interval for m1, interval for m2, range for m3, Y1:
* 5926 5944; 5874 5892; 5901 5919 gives 10.5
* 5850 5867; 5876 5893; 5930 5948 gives 9.9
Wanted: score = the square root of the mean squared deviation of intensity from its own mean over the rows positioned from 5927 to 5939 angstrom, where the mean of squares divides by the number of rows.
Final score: 0.4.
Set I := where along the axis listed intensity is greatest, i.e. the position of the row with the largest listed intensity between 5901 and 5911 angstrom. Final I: 5910.14 angstrom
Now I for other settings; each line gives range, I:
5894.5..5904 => 5903.34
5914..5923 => 5918.31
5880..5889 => 5880.27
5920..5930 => 5925.12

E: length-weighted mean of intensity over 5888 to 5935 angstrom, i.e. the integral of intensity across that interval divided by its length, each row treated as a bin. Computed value 12.2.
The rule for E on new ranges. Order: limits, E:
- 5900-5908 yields 13.5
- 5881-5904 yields 10.7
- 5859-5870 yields 13.2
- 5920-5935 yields 13.5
